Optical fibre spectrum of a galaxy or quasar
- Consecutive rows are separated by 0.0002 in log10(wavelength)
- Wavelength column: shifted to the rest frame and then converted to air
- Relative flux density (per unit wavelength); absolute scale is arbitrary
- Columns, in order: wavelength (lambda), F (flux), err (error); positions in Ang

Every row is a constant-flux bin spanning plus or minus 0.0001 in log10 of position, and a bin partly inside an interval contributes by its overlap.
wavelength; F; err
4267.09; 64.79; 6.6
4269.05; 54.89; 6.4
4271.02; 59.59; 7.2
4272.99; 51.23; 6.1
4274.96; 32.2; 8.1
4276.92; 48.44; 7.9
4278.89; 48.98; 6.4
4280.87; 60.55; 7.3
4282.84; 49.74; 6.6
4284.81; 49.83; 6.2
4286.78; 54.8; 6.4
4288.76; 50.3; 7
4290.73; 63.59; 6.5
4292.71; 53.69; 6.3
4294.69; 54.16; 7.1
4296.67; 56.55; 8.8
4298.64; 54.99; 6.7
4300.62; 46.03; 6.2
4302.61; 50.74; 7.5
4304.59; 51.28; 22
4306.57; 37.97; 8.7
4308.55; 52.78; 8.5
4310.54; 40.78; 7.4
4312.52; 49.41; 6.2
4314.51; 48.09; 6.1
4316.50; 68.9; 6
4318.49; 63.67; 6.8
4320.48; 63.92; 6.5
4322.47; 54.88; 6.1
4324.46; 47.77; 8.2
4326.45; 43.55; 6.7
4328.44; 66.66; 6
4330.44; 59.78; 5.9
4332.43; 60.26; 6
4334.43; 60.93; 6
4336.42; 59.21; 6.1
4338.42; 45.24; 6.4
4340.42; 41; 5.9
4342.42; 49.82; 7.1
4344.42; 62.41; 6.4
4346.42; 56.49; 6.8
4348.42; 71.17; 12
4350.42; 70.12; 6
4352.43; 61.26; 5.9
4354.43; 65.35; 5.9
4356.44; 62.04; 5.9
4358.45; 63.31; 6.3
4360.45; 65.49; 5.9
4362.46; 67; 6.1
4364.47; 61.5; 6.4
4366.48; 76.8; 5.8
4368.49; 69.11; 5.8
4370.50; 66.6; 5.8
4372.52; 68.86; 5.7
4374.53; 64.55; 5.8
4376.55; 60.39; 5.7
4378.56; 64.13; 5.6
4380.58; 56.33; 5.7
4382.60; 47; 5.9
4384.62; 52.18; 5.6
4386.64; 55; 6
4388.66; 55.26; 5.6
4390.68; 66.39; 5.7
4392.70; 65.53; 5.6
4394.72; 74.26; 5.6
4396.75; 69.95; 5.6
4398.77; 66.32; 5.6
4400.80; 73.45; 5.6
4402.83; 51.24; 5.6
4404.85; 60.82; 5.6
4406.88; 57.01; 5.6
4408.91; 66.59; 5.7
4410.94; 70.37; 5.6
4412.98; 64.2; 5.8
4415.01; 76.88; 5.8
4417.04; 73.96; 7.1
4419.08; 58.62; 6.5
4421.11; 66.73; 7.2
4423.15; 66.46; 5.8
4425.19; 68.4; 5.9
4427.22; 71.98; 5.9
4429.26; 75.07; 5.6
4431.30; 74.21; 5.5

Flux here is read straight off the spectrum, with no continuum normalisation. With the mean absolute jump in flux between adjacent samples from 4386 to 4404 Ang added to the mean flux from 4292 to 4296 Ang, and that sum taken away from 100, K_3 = 39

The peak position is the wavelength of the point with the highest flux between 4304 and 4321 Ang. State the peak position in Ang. 4316.50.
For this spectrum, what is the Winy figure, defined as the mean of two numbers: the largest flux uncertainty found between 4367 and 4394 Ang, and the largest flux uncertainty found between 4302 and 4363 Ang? 14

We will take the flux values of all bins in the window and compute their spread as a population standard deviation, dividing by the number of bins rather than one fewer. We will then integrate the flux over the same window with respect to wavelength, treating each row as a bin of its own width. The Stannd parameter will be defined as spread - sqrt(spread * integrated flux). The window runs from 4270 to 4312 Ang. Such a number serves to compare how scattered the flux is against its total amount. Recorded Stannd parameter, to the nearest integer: -116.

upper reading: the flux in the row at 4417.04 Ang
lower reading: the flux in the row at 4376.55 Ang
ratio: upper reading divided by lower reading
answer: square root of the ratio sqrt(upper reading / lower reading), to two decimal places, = 1.11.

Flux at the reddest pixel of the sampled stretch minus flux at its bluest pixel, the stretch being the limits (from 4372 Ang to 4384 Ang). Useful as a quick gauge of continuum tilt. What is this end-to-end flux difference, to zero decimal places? -22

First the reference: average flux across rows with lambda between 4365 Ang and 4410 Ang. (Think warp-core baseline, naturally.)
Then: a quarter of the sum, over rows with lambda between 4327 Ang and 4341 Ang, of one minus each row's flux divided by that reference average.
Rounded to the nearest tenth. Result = 0.2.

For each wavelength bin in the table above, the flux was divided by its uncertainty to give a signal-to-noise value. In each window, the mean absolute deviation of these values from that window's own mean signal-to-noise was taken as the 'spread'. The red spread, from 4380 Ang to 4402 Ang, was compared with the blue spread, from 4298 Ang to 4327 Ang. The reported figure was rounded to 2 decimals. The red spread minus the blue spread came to -0.22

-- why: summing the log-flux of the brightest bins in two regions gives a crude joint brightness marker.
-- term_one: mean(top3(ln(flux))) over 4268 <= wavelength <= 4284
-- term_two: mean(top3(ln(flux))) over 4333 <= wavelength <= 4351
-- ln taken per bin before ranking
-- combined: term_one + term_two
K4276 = 8.28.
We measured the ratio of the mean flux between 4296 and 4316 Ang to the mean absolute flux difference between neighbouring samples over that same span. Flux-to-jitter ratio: 6.7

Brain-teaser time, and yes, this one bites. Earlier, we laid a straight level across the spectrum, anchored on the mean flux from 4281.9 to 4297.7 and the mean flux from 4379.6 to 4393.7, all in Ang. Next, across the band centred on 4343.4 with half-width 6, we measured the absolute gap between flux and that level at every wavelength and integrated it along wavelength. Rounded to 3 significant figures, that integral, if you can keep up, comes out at 107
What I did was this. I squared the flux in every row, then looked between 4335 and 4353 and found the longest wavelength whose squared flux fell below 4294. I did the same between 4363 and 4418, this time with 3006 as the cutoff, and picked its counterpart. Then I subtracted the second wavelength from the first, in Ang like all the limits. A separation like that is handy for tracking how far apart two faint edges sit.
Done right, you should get -50.4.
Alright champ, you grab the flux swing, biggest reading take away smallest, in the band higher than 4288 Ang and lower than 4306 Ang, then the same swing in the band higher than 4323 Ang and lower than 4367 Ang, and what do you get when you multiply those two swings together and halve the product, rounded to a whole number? 314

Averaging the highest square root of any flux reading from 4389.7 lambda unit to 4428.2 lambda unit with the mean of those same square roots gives 8.47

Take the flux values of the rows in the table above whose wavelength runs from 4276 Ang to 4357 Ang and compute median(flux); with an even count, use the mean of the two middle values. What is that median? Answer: 55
